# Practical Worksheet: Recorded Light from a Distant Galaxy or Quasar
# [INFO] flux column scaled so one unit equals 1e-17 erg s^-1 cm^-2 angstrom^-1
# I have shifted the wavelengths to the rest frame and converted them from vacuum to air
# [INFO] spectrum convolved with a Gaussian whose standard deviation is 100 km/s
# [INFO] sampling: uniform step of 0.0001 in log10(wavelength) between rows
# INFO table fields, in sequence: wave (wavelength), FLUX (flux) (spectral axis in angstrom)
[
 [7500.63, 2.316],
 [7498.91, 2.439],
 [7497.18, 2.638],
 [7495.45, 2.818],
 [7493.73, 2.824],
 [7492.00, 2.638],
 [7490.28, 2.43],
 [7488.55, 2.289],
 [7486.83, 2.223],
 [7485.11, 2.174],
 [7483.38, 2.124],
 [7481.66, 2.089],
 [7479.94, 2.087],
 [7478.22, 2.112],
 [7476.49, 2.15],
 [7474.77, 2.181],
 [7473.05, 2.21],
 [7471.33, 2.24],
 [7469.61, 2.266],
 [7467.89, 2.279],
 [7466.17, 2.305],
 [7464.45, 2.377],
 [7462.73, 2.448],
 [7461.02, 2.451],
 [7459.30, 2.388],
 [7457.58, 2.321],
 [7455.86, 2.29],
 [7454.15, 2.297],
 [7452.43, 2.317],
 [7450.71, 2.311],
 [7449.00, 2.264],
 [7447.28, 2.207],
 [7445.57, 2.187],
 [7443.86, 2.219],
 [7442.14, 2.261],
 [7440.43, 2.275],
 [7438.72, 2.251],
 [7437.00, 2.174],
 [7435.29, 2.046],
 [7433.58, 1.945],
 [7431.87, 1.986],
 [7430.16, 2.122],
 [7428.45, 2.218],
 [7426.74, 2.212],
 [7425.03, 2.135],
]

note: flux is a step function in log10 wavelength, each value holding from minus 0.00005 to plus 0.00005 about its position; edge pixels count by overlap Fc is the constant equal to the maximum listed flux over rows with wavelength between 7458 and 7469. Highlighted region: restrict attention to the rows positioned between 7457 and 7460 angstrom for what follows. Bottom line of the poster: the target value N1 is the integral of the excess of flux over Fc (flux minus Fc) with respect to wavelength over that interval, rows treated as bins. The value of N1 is -0.3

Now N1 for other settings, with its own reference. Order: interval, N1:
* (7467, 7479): -2.9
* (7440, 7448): -1.8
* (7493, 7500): 1.5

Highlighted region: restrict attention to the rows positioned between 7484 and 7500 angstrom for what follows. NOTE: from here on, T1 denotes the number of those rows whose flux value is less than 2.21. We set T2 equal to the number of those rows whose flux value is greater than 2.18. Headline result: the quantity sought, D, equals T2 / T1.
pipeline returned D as 8.0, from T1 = 1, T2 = 8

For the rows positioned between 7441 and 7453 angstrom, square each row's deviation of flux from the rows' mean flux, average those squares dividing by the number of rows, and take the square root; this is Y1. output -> 0.047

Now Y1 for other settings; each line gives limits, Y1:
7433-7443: 0.123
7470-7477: 0.033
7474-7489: 0.063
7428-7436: 0.098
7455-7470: 0.067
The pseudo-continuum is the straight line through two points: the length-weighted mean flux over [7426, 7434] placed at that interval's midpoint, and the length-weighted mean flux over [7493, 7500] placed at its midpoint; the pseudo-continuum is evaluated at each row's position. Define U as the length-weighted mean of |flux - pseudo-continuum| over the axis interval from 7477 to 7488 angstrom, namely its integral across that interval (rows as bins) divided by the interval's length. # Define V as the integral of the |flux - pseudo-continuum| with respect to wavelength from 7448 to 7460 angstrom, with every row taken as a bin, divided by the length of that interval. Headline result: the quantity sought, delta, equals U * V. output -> 0.009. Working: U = 0.41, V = 0.02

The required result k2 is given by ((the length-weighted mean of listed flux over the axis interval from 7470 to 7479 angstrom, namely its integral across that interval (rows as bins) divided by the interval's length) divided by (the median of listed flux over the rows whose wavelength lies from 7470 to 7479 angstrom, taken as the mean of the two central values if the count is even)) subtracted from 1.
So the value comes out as -0.001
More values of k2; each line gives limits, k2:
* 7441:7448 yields -0.004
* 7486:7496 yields 0.001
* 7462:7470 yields -0.014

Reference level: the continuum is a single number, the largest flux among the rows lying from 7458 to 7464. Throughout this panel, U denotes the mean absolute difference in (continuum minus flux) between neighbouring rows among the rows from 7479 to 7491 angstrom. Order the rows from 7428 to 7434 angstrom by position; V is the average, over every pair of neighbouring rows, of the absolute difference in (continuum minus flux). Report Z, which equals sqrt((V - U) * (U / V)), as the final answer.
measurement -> 0.15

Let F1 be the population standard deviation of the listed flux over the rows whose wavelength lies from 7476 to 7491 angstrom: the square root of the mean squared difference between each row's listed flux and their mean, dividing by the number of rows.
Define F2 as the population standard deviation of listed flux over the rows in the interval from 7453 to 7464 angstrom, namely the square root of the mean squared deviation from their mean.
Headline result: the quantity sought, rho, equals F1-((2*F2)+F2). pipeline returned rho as -0.10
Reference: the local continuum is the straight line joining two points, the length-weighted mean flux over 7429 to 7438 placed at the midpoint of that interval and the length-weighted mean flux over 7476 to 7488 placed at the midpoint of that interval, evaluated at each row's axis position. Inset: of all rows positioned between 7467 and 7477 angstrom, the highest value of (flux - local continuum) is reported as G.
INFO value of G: 0.16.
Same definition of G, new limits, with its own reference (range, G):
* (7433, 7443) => 0.20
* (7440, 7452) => 0.22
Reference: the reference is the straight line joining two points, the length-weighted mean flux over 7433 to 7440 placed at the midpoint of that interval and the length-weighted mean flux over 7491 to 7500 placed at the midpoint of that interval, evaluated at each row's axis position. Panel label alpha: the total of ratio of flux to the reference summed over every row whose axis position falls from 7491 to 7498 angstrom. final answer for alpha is 4.12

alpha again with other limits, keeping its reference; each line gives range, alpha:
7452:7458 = 4.03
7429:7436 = 3.88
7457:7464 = 4.11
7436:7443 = 4.17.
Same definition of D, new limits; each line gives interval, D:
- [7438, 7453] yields 4.5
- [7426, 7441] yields 0.8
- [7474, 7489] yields 0.4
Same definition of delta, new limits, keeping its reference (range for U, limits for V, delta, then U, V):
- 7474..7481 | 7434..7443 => 0.027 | 0.38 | 0.07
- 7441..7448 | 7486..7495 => 0.008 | 0.04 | 0.21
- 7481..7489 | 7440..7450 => 0.014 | 0.39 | 0.04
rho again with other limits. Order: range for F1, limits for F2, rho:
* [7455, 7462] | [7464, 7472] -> -0.08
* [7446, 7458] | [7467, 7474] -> -0.04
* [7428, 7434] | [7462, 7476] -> -0.14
